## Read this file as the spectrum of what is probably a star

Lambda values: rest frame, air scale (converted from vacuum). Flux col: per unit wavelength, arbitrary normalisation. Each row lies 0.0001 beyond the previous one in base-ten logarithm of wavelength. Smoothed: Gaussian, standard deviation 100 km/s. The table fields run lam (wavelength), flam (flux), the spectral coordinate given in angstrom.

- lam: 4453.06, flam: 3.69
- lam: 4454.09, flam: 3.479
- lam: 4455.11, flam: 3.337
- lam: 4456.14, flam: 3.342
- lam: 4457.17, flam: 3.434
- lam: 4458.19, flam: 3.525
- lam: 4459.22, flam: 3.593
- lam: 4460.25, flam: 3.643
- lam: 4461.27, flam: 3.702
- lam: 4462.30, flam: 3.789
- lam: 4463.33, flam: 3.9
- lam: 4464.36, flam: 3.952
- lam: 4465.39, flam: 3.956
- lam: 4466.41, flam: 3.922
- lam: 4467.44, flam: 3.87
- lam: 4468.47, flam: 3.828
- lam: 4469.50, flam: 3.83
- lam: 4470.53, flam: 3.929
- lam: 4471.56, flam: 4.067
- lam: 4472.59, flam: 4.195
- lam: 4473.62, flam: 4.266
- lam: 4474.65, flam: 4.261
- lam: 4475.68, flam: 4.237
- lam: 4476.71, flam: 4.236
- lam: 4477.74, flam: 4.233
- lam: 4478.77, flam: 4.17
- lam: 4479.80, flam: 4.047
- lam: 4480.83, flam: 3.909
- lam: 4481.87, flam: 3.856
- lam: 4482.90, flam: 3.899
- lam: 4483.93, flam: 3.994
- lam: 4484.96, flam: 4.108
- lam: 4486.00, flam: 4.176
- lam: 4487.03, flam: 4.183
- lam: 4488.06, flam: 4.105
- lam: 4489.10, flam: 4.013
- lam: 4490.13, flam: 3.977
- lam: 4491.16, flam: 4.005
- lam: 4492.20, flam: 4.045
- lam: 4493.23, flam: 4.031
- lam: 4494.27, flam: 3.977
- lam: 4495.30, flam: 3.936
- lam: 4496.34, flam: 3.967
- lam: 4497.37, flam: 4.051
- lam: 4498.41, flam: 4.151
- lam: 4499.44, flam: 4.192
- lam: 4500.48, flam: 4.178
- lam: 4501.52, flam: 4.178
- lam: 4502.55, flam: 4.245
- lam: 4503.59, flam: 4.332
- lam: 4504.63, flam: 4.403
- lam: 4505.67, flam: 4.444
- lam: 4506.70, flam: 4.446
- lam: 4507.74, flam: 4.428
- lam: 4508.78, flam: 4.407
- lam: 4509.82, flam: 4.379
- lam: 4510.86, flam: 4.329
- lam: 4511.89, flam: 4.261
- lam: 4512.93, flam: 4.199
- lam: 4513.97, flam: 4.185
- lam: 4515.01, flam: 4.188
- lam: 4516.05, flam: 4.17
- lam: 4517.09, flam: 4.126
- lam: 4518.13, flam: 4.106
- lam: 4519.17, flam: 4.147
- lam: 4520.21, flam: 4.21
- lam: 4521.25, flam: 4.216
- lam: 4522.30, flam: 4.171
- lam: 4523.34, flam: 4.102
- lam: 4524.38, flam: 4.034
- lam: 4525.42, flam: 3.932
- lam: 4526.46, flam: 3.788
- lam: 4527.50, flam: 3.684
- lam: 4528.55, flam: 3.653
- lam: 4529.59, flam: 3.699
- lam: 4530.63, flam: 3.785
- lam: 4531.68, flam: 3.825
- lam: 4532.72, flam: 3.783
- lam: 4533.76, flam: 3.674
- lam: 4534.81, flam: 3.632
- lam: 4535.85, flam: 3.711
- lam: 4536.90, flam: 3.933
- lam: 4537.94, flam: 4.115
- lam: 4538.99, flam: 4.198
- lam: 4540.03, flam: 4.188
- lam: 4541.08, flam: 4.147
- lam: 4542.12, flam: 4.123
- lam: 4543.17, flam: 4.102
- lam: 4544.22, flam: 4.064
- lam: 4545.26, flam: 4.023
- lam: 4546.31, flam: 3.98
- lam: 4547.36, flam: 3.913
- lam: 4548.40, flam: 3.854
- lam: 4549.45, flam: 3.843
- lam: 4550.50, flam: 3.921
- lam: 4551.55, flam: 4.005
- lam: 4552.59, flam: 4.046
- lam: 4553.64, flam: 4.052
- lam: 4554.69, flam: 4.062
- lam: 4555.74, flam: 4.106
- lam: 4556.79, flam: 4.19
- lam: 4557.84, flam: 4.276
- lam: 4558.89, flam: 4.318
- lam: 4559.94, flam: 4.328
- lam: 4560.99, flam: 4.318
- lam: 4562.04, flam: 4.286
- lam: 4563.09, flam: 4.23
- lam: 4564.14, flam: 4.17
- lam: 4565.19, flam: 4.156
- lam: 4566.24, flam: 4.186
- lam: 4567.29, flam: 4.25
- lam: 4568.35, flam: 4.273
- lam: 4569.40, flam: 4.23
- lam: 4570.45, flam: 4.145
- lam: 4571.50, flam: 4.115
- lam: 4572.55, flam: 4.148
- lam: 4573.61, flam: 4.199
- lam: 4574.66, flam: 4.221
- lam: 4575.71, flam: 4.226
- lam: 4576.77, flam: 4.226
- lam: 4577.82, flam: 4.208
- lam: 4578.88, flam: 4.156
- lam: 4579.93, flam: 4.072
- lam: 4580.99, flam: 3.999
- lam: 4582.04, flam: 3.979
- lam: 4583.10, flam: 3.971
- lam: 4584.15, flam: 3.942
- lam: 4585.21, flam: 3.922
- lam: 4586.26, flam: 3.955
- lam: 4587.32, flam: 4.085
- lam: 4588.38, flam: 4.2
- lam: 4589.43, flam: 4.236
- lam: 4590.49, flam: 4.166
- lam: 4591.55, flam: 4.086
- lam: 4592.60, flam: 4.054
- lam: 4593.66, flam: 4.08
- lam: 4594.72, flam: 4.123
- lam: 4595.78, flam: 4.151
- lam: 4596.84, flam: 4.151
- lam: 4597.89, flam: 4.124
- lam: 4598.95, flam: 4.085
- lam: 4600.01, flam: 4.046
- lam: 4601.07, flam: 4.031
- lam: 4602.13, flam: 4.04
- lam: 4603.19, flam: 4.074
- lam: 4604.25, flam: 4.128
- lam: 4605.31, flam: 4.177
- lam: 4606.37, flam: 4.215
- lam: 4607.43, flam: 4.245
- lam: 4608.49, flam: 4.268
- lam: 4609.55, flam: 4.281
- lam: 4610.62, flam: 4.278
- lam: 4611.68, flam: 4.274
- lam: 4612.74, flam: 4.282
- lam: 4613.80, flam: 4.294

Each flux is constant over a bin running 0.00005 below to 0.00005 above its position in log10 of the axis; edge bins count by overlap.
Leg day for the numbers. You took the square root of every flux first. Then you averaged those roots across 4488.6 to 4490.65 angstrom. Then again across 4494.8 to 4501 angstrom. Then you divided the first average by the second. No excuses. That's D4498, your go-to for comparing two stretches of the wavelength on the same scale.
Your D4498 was 0.99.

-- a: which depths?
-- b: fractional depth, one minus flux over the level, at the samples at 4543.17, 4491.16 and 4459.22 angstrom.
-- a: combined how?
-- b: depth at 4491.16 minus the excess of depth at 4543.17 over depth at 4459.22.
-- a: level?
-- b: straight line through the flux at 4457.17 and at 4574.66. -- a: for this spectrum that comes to -0.11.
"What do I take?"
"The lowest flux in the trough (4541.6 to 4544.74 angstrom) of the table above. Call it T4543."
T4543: 4.064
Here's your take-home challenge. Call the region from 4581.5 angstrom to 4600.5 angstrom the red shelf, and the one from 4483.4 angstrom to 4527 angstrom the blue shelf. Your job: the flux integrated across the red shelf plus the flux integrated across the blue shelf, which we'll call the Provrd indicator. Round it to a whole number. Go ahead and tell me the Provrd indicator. 259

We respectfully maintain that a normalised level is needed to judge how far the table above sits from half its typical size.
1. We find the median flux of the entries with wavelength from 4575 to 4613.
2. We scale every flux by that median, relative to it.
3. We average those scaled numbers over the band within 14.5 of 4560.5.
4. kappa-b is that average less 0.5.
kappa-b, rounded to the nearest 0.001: 0.503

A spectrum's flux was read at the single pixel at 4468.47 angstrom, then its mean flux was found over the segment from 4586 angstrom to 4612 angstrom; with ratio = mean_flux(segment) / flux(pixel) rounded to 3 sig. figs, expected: 1.08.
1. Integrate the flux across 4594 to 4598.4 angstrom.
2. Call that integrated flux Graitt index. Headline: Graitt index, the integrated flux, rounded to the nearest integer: 18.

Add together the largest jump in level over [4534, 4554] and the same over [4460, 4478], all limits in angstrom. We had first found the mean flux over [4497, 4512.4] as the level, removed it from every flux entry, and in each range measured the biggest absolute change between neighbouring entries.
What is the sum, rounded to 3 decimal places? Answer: 0.360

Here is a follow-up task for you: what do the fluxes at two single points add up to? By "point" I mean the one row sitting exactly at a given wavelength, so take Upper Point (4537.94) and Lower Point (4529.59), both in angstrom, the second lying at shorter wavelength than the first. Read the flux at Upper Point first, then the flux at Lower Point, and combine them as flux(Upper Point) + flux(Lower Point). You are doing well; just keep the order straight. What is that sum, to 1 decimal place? 7.8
